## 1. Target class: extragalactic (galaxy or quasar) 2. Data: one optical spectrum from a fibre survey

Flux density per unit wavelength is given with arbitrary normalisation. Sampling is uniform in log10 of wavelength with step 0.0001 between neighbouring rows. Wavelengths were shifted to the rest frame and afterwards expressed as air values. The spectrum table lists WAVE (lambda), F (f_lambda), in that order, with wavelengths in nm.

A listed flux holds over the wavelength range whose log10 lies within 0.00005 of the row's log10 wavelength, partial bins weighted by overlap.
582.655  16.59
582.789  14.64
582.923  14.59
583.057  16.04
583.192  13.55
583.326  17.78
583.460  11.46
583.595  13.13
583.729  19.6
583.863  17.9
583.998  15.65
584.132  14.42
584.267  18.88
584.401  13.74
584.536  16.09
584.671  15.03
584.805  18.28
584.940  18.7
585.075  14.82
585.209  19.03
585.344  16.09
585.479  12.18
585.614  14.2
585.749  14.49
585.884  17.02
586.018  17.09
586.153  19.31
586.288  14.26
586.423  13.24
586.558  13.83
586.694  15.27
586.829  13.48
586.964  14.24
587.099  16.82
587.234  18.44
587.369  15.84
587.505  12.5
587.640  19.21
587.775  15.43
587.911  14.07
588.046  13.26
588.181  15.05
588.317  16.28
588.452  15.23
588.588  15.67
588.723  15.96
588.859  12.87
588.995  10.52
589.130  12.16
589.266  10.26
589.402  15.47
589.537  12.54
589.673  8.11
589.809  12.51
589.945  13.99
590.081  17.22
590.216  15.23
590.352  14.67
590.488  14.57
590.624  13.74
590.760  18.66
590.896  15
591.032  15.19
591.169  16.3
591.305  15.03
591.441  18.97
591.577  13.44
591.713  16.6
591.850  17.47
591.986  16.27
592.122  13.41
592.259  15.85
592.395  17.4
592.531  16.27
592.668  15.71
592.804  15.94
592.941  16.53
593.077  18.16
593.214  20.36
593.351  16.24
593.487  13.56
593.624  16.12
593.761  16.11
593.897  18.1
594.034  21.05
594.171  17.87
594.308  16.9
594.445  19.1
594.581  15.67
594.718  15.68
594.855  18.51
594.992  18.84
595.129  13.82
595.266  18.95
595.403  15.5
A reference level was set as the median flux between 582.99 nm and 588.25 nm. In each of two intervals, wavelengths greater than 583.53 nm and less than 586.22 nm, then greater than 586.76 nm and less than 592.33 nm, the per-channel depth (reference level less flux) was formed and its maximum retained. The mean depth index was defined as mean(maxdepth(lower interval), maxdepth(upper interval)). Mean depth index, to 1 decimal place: 5.1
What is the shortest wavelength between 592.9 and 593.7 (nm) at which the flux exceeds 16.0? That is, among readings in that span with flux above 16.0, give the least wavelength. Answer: 592.941 nm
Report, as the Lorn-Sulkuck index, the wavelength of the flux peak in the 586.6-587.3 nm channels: 587.234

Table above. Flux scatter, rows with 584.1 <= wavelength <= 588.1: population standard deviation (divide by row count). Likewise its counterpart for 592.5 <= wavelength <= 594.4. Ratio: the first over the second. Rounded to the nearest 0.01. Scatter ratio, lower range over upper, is 1.14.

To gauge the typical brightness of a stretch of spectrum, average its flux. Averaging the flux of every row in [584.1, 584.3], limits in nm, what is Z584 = 16.6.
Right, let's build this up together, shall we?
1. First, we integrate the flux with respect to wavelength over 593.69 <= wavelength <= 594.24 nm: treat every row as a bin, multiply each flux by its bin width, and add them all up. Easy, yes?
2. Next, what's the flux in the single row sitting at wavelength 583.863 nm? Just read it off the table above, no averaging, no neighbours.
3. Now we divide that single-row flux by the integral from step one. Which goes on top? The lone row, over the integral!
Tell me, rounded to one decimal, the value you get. 1.8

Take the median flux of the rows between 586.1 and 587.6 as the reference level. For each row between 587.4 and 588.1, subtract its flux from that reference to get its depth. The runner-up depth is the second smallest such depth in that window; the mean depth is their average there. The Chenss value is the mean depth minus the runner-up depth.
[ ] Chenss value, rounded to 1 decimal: 0.5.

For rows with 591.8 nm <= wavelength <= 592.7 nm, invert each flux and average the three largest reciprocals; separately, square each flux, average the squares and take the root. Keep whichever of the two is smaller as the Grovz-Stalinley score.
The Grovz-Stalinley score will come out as 0.0671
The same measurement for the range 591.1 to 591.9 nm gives 0.0674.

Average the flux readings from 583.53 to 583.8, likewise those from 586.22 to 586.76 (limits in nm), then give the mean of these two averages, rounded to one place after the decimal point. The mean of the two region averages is 15.3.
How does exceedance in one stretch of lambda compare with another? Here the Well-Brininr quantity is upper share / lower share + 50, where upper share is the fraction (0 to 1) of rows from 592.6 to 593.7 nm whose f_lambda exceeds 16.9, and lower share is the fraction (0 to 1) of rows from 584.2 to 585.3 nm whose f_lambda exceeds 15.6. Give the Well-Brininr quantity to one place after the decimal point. 50.4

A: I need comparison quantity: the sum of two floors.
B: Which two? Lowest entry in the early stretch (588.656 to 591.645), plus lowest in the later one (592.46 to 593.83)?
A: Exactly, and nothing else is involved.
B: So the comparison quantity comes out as 22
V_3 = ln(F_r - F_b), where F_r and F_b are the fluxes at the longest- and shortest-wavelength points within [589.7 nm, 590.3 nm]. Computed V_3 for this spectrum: 1.0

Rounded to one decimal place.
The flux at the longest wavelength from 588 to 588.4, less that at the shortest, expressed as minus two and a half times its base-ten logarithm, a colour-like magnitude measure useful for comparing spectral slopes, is -1.2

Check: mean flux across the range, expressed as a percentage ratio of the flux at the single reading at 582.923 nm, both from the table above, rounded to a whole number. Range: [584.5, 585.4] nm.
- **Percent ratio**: 116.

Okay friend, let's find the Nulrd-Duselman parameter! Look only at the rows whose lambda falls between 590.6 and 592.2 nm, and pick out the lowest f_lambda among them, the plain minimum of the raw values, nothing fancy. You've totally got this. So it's 13.41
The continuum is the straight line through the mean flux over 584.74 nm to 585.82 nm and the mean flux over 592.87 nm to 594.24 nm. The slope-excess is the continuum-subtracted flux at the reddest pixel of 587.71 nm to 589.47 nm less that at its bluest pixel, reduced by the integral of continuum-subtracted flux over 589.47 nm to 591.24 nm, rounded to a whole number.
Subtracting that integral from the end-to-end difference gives 4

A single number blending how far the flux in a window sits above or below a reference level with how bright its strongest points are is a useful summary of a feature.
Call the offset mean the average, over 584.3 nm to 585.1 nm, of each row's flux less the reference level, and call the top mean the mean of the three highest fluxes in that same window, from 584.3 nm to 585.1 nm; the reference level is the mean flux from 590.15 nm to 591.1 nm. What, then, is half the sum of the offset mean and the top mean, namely 9.3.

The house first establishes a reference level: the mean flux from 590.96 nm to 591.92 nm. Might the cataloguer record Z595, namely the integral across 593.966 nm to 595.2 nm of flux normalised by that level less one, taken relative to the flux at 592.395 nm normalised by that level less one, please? 1.3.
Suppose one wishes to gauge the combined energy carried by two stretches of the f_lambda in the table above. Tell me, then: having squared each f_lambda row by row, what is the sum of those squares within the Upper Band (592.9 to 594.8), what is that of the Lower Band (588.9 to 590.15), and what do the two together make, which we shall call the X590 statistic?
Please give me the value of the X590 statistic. 5691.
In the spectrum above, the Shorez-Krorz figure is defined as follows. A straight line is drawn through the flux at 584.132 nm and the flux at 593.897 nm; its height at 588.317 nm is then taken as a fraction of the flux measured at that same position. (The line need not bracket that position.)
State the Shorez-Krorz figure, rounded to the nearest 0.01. 0.98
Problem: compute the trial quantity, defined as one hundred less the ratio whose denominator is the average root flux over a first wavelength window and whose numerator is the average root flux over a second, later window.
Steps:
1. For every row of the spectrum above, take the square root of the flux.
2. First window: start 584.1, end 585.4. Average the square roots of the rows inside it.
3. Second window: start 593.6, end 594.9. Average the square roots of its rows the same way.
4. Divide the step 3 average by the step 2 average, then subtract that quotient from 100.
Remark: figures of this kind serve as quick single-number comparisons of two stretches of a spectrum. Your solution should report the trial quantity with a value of 98.97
